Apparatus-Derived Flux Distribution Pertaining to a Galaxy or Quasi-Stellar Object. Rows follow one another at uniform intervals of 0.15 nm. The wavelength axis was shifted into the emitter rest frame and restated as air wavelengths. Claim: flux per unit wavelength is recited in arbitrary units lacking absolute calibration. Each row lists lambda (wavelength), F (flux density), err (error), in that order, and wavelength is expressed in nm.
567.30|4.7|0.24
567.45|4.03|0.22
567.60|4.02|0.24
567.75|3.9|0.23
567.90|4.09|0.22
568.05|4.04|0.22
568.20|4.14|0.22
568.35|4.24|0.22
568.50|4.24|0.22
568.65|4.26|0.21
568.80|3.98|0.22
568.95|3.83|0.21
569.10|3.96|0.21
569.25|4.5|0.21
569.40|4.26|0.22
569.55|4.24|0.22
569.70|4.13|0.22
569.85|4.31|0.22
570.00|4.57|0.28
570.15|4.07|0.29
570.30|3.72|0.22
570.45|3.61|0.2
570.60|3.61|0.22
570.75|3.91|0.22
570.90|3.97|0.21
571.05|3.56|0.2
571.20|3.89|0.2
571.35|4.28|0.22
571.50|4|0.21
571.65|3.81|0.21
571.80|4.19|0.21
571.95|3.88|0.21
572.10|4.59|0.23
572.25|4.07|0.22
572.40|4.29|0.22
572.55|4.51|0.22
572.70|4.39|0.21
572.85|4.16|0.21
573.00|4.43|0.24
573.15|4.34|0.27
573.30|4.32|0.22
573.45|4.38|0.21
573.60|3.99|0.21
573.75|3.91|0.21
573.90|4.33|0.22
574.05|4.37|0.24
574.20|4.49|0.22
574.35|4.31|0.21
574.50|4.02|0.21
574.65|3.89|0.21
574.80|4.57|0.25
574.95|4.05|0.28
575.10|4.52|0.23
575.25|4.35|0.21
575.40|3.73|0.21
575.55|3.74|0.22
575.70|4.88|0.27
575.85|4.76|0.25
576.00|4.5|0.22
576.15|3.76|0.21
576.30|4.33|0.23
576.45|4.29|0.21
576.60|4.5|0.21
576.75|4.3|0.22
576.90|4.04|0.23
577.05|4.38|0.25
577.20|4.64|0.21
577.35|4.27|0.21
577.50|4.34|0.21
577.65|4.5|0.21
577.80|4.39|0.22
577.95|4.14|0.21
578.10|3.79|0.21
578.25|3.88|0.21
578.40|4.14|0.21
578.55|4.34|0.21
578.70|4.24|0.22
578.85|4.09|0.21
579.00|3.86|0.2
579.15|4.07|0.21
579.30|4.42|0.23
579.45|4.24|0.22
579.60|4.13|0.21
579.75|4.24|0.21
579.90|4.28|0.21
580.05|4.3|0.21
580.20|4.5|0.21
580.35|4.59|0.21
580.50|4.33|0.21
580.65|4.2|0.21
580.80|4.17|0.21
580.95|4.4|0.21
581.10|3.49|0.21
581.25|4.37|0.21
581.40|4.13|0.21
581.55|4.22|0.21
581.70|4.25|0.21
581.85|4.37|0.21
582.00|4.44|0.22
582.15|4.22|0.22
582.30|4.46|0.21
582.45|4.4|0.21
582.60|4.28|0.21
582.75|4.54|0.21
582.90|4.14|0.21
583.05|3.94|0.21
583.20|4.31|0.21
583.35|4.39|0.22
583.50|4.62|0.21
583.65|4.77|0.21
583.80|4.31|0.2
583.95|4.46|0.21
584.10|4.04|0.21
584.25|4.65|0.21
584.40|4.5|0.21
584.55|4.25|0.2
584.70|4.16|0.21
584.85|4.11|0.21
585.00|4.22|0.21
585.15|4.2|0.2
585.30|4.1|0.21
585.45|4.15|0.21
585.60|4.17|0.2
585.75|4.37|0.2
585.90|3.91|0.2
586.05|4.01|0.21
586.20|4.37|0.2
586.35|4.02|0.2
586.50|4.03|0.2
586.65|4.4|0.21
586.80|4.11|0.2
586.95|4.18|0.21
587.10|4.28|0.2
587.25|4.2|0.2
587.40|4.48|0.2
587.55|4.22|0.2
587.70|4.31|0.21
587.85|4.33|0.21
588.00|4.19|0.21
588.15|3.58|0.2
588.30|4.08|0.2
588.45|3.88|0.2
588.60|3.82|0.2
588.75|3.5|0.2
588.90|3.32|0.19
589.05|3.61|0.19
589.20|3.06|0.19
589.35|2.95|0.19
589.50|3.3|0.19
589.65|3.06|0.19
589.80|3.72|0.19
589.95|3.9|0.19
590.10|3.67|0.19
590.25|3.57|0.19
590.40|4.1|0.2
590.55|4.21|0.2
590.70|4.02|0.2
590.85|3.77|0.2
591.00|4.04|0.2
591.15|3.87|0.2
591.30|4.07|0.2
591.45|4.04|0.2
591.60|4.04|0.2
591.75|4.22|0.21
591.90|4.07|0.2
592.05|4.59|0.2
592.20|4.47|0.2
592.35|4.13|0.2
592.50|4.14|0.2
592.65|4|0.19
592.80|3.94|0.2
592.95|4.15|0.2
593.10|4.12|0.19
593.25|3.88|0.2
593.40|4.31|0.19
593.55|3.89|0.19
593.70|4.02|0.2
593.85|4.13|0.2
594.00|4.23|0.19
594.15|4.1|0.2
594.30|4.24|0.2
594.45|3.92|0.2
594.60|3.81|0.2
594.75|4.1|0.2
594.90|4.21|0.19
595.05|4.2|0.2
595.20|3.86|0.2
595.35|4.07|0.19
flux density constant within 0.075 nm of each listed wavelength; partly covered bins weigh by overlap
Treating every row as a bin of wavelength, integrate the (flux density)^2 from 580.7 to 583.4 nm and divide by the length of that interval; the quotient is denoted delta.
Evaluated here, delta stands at 18.1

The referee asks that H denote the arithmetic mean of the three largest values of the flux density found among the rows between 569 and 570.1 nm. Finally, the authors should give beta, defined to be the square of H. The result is 20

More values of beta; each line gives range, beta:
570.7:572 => 17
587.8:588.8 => 18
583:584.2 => 21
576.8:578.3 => 20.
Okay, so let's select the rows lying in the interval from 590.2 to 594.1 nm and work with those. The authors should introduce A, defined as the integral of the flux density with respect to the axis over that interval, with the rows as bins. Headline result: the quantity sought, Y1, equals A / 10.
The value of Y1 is 1.59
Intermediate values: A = 15.9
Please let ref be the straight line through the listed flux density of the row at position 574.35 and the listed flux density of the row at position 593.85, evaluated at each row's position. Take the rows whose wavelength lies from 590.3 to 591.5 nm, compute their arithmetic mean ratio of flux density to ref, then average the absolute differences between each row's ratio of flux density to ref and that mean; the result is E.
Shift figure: 0.023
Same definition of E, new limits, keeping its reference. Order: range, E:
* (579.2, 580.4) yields 0.029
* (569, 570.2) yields 0.036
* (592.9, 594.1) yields 0.029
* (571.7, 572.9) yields 0.043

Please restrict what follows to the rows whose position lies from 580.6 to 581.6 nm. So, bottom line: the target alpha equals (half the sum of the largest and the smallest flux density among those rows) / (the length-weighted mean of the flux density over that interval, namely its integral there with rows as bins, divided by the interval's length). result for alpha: 0.95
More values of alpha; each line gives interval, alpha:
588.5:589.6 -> 1.00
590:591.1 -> 0.99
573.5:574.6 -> 1.00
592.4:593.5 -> 1.01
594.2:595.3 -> 0.99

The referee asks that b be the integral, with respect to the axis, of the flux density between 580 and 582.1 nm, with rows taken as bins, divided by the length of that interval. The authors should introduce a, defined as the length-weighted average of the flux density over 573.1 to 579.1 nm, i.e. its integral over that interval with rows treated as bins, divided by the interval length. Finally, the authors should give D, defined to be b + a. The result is 8.5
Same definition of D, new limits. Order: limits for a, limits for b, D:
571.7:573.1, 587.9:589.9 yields 7.8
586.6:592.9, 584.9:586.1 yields 8.1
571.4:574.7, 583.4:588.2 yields 8.5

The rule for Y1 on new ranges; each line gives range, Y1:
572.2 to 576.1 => 1.67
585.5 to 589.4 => 1.55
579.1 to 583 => 1.67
